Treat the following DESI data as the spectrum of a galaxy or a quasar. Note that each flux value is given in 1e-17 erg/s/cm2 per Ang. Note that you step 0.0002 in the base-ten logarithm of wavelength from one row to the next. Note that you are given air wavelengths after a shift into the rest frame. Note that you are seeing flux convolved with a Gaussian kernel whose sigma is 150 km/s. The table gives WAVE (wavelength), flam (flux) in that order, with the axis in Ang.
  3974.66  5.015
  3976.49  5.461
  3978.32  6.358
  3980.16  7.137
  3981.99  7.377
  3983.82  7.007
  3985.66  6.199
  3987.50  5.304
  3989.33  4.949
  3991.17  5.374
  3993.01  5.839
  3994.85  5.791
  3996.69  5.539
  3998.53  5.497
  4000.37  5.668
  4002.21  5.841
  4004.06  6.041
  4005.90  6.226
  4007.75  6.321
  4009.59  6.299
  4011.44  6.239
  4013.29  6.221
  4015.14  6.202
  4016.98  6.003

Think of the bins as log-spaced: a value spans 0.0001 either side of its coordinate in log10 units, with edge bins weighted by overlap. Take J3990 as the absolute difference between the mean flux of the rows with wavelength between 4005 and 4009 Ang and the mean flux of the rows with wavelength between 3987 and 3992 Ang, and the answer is 1.1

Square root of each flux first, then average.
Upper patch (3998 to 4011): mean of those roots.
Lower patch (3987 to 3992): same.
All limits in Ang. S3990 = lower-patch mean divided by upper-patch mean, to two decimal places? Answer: 0.93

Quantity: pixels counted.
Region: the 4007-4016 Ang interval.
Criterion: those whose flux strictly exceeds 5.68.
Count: 5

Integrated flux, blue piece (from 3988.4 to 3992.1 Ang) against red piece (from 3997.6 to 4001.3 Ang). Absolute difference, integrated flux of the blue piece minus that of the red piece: 1.6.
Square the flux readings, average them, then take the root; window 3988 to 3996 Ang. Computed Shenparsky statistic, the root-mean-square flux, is 5.50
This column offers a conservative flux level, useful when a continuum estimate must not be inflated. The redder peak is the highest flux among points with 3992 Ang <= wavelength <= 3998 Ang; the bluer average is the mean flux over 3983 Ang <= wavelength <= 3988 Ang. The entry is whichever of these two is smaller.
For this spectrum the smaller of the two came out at 5.8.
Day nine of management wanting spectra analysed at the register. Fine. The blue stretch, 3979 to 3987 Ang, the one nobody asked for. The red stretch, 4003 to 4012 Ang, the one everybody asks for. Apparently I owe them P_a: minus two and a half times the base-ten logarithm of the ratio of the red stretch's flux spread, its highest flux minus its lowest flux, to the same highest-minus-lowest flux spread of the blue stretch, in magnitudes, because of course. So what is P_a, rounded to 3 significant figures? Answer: 1.56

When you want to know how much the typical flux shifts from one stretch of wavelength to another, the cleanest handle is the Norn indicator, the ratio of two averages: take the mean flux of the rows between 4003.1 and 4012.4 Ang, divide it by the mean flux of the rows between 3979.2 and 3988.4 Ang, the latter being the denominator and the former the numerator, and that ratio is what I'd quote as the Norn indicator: 0.94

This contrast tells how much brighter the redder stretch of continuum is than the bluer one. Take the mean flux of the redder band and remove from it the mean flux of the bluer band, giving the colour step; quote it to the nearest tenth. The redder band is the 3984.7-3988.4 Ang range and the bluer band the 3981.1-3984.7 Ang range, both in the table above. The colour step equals -1.4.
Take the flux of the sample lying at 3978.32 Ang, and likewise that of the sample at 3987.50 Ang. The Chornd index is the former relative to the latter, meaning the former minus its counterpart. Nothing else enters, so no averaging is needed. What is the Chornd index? 1.1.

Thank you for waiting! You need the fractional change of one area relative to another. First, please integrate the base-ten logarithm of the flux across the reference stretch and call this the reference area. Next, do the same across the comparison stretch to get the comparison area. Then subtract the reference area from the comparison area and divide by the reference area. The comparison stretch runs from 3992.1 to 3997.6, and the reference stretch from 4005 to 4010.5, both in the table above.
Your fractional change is -0.05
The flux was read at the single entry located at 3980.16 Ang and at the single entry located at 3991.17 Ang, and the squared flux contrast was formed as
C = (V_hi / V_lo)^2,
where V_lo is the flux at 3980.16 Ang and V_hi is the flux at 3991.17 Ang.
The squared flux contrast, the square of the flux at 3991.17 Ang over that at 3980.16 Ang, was 0.57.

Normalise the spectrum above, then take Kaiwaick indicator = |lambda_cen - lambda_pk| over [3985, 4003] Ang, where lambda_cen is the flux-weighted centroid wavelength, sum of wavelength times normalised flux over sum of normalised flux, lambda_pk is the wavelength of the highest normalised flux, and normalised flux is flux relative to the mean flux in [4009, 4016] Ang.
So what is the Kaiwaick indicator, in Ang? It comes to 8.3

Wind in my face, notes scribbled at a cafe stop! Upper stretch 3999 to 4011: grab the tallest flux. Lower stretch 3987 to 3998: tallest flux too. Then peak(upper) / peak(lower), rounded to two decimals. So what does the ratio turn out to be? 1.08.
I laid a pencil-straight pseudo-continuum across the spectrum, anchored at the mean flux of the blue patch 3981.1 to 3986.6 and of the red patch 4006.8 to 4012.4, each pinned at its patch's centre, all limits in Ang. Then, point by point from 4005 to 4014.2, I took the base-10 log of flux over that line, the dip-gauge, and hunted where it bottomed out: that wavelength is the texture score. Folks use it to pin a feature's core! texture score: 4005.90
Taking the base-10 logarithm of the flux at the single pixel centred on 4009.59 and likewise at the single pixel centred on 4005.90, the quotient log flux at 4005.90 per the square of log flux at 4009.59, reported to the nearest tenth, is 1.2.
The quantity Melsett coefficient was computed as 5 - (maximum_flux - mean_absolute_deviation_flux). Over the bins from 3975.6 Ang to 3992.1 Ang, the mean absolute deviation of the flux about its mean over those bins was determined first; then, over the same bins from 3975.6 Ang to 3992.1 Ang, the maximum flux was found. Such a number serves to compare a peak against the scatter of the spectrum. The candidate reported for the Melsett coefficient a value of -1.61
